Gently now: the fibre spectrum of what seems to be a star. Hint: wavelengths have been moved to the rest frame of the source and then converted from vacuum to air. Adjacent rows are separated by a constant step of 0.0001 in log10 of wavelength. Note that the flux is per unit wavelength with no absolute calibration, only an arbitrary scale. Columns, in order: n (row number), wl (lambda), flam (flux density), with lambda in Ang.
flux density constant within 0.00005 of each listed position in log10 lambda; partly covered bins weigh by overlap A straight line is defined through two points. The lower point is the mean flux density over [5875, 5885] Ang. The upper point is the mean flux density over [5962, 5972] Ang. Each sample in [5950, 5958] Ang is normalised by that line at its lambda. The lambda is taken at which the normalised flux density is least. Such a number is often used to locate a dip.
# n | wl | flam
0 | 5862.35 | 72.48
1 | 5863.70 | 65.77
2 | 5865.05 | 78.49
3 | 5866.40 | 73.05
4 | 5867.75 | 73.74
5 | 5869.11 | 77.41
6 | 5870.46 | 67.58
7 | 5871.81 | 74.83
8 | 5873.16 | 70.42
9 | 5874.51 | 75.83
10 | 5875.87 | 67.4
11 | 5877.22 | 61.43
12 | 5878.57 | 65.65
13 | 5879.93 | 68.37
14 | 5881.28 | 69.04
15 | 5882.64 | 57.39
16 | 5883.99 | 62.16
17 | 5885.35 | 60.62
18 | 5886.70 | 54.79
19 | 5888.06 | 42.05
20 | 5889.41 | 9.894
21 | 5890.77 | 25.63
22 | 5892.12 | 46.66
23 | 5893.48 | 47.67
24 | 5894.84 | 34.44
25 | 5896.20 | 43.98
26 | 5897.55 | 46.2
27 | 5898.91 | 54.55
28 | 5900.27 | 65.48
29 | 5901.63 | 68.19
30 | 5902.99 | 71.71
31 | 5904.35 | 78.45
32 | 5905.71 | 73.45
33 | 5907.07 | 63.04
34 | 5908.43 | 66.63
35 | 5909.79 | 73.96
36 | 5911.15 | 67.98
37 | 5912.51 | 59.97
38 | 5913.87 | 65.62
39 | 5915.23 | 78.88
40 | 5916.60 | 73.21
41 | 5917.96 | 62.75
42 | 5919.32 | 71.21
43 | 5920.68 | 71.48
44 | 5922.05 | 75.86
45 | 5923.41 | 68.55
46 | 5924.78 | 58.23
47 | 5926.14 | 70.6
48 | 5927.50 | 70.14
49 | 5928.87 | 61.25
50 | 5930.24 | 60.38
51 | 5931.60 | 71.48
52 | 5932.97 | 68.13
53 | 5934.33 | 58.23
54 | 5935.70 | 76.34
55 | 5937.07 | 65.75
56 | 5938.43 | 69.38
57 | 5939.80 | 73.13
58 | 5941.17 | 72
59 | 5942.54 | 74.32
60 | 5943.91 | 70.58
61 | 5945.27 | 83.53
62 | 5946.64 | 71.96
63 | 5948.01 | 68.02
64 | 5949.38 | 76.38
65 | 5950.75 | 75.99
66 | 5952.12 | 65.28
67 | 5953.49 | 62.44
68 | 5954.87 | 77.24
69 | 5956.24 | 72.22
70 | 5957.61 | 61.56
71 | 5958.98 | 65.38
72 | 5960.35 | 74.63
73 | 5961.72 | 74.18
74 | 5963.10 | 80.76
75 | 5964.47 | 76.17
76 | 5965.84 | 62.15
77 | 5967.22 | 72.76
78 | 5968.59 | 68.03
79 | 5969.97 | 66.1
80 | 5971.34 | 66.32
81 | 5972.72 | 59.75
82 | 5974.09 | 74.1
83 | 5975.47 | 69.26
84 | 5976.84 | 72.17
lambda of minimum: 5957.61 Ang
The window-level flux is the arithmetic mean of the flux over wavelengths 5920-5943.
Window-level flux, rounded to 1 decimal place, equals 68.5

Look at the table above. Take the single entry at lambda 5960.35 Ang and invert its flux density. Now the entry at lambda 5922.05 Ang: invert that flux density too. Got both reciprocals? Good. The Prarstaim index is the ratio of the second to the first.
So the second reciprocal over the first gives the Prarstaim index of 0.98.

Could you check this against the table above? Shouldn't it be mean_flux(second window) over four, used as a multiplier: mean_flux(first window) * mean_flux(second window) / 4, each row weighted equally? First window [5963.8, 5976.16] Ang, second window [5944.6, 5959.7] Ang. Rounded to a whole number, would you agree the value 1211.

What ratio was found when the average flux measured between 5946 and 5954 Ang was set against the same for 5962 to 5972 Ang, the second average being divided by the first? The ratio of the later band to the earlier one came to 1.00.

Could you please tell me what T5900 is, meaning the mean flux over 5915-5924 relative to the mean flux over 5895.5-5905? 1.17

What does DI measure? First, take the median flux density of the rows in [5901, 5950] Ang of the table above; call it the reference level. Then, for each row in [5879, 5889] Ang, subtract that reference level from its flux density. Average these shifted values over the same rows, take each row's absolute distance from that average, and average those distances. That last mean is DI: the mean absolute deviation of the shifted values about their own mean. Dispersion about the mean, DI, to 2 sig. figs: 6.7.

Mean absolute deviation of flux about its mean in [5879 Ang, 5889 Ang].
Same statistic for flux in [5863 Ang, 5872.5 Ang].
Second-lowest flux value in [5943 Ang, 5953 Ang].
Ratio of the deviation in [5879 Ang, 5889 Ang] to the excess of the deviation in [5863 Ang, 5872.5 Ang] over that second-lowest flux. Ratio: -0.104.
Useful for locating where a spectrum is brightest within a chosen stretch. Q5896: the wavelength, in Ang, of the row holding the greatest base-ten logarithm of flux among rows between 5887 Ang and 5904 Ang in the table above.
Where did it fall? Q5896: 5902.99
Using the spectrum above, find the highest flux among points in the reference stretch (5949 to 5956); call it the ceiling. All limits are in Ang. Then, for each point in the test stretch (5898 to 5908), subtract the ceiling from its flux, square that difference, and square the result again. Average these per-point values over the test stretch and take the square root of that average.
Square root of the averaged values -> 218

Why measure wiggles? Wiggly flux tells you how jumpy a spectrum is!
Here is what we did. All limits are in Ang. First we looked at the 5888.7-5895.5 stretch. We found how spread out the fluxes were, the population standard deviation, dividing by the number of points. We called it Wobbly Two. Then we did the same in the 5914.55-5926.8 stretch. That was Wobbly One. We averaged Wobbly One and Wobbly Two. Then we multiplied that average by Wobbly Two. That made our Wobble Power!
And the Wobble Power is 141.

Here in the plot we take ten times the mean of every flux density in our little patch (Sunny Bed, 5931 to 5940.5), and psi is 689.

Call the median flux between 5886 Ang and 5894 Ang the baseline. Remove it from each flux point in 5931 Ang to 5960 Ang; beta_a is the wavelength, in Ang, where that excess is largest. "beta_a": 5945.27 Ang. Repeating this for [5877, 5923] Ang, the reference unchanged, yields 5915.23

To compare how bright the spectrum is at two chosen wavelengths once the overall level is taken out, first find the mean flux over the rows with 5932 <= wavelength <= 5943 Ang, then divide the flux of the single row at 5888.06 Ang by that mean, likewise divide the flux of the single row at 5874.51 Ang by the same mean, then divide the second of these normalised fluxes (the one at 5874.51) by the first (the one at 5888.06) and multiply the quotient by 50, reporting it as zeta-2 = 90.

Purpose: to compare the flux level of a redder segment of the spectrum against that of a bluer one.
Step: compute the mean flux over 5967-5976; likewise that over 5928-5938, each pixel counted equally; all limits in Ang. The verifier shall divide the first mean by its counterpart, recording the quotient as 1.03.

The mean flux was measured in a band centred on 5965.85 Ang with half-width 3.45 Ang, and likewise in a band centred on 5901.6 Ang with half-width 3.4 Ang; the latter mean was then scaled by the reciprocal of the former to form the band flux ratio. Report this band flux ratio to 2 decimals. 0.94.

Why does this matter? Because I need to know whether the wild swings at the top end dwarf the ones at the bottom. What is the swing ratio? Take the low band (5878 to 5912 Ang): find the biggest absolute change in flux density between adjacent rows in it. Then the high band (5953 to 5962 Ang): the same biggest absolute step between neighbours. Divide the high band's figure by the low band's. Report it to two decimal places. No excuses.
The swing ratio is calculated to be 0.46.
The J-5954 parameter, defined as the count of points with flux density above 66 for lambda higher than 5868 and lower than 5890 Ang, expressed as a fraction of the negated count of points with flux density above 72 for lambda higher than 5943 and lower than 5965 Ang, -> -0.89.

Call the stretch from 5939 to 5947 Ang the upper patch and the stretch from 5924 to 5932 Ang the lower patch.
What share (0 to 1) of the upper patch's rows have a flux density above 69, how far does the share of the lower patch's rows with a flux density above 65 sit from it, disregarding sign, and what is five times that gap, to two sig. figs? 2.5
